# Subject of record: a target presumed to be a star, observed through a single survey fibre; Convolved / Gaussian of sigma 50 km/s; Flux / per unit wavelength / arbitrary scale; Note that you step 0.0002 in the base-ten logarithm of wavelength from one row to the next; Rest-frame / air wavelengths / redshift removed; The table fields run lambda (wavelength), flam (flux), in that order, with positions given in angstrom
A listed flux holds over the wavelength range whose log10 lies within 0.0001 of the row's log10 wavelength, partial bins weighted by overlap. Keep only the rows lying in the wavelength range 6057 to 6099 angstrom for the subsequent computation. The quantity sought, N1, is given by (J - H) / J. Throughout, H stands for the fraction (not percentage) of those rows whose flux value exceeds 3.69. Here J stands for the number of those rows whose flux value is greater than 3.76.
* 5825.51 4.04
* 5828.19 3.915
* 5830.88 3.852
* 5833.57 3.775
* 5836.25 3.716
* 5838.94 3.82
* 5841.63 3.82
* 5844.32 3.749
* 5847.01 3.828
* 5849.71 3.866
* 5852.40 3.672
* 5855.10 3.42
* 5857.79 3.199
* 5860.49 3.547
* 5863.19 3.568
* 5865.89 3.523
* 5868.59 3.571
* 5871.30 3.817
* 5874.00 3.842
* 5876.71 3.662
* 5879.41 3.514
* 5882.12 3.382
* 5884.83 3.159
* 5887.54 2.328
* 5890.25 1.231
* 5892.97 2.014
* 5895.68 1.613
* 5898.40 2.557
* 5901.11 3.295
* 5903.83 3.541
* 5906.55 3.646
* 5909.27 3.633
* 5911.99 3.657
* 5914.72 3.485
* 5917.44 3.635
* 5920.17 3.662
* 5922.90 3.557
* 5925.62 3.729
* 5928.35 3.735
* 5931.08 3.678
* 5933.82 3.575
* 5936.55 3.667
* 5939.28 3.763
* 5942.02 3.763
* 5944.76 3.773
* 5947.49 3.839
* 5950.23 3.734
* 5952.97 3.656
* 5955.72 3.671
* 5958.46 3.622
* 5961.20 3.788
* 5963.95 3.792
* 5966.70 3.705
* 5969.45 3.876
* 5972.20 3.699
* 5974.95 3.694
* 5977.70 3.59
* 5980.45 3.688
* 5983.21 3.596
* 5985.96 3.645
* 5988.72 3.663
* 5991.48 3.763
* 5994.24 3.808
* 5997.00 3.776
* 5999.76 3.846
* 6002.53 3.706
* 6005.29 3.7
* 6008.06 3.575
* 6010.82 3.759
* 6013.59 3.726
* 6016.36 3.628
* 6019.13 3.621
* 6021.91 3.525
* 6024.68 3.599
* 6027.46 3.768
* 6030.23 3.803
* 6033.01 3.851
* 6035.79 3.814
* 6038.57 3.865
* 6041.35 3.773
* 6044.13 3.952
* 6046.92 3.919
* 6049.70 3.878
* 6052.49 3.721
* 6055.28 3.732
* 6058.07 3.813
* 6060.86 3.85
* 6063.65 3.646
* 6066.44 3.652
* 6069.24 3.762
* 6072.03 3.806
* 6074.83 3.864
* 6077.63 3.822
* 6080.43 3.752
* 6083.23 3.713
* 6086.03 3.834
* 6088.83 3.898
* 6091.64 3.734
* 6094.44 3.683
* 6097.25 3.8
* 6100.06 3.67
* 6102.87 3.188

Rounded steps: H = 0.8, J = 9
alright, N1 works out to 0.911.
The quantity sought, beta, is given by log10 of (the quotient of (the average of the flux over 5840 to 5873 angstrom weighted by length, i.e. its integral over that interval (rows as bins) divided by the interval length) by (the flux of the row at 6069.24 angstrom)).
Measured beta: -0.015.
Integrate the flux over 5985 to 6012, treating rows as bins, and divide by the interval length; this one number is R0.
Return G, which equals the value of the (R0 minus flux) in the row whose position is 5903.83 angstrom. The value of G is 0.18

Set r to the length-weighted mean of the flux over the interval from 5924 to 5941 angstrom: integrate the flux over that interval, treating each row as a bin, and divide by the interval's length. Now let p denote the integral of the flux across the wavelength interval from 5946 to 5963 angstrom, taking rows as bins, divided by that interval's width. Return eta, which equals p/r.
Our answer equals 1.01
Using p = 3.72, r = 3.69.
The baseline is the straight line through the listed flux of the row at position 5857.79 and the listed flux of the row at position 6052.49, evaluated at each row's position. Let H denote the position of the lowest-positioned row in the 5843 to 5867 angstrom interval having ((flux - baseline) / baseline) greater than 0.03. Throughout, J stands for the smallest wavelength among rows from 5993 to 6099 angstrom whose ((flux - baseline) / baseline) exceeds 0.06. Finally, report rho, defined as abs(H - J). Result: 149.9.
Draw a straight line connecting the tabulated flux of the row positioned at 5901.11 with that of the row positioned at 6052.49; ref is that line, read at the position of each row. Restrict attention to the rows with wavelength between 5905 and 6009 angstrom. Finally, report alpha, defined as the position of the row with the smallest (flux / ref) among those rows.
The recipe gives 6008.06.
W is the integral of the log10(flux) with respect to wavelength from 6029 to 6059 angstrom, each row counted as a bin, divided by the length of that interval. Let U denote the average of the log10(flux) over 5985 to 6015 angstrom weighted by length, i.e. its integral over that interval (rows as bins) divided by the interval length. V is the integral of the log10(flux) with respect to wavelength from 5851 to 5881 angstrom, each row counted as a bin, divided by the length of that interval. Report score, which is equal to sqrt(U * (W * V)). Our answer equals 0.429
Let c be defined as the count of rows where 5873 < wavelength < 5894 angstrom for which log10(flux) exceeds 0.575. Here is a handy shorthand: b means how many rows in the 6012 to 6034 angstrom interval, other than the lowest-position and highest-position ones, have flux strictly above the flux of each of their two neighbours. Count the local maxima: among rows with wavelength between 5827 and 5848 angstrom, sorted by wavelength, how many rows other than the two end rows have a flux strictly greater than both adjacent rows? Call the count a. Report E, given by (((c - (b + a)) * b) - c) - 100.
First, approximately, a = 0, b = 0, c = 1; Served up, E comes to -101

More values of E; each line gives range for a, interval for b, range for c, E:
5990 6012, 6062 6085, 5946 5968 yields -103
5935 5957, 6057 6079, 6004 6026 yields -105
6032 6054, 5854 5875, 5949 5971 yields -103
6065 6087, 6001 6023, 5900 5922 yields -102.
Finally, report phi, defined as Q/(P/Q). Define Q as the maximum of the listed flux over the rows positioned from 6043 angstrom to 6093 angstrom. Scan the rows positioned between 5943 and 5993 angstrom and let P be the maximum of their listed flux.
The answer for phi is 4.03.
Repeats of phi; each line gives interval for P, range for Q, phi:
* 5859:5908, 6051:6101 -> 3.95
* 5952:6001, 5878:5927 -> 3.59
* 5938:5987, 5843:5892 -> 3.86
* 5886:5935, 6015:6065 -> 4.18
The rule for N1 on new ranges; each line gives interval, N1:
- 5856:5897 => 0.933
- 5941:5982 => 0.889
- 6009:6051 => 0.919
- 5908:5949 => 0.900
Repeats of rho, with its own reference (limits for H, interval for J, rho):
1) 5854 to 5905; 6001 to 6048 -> 189.0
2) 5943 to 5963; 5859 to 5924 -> 84.3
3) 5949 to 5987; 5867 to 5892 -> 81.6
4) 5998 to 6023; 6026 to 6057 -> 44.4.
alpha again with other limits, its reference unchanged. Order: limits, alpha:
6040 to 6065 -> 6063.65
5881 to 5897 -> 5890.25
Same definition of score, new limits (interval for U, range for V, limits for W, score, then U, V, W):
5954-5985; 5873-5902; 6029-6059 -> 0.371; 0.568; 0.416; 0.583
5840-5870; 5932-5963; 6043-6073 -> 0.429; 0.558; 0.570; 0.579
